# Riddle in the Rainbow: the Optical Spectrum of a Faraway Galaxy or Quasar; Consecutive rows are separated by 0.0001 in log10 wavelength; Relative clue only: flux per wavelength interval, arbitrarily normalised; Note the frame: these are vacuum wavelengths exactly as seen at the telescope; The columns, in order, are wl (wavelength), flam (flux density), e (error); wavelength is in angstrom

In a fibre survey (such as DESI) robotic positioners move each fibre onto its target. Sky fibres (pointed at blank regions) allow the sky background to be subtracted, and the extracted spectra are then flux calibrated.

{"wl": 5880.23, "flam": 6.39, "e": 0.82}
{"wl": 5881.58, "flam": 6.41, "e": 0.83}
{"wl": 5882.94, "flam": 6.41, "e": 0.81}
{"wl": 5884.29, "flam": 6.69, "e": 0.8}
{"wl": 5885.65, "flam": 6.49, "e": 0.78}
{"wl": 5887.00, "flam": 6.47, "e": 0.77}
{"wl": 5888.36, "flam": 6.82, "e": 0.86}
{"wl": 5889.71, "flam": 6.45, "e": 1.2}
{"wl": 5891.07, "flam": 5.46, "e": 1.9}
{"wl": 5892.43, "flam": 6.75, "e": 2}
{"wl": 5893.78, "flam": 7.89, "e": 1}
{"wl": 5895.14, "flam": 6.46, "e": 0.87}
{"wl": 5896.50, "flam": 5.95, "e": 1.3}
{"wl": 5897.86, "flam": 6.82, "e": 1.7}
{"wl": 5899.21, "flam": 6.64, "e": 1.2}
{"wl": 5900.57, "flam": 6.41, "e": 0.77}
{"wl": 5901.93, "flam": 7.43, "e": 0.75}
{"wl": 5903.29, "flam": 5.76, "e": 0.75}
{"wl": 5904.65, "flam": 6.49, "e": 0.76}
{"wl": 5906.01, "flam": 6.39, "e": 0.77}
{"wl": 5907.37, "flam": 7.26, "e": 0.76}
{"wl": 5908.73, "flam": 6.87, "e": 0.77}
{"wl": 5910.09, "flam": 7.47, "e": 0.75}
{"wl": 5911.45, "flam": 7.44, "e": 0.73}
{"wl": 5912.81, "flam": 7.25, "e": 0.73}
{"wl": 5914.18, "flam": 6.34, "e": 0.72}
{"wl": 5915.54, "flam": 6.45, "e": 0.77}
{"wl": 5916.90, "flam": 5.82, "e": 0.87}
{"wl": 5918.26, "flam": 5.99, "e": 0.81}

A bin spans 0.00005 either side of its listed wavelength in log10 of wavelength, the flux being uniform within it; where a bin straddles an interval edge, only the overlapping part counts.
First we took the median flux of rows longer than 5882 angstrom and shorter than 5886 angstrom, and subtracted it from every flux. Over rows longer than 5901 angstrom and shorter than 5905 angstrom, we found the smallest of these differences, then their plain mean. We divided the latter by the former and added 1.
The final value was 0.9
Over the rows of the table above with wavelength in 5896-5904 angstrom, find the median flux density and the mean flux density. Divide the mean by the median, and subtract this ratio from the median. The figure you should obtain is 5.53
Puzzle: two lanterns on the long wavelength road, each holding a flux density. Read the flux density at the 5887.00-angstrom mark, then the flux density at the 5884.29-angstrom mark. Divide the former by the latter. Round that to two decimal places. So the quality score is 0.97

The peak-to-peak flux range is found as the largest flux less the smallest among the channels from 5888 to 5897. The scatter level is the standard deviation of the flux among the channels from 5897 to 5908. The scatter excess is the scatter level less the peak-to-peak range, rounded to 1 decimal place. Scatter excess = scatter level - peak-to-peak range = -1.9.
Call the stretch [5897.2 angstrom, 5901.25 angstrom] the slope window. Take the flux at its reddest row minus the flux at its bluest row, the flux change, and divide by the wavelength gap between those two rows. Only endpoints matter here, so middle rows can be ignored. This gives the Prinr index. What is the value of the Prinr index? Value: -0.15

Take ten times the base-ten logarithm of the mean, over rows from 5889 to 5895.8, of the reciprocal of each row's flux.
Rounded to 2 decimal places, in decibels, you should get -8.14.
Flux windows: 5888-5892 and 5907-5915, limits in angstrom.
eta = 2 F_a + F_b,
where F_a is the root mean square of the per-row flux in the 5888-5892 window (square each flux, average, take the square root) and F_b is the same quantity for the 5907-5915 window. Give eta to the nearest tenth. 19.7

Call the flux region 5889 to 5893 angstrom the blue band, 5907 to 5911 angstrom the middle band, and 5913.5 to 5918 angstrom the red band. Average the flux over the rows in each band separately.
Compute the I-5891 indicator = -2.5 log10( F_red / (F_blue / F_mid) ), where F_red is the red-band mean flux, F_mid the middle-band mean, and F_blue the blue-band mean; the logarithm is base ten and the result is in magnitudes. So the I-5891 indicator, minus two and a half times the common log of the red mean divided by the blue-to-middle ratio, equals -2.14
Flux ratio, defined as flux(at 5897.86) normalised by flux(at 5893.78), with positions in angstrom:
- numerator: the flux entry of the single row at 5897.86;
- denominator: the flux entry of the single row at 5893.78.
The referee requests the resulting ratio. 0.864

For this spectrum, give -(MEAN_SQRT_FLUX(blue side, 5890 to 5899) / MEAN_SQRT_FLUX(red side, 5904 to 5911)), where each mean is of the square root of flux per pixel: -0.97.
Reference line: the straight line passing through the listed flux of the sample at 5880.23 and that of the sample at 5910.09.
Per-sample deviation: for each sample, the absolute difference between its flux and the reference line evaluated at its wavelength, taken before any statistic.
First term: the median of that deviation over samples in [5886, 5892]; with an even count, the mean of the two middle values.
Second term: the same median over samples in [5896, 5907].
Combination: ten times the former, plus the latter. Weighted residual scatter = 2.99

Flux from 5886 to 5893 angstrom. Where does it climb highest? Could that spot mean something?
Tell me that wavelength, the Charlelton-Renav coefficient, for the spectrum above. 5888.36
